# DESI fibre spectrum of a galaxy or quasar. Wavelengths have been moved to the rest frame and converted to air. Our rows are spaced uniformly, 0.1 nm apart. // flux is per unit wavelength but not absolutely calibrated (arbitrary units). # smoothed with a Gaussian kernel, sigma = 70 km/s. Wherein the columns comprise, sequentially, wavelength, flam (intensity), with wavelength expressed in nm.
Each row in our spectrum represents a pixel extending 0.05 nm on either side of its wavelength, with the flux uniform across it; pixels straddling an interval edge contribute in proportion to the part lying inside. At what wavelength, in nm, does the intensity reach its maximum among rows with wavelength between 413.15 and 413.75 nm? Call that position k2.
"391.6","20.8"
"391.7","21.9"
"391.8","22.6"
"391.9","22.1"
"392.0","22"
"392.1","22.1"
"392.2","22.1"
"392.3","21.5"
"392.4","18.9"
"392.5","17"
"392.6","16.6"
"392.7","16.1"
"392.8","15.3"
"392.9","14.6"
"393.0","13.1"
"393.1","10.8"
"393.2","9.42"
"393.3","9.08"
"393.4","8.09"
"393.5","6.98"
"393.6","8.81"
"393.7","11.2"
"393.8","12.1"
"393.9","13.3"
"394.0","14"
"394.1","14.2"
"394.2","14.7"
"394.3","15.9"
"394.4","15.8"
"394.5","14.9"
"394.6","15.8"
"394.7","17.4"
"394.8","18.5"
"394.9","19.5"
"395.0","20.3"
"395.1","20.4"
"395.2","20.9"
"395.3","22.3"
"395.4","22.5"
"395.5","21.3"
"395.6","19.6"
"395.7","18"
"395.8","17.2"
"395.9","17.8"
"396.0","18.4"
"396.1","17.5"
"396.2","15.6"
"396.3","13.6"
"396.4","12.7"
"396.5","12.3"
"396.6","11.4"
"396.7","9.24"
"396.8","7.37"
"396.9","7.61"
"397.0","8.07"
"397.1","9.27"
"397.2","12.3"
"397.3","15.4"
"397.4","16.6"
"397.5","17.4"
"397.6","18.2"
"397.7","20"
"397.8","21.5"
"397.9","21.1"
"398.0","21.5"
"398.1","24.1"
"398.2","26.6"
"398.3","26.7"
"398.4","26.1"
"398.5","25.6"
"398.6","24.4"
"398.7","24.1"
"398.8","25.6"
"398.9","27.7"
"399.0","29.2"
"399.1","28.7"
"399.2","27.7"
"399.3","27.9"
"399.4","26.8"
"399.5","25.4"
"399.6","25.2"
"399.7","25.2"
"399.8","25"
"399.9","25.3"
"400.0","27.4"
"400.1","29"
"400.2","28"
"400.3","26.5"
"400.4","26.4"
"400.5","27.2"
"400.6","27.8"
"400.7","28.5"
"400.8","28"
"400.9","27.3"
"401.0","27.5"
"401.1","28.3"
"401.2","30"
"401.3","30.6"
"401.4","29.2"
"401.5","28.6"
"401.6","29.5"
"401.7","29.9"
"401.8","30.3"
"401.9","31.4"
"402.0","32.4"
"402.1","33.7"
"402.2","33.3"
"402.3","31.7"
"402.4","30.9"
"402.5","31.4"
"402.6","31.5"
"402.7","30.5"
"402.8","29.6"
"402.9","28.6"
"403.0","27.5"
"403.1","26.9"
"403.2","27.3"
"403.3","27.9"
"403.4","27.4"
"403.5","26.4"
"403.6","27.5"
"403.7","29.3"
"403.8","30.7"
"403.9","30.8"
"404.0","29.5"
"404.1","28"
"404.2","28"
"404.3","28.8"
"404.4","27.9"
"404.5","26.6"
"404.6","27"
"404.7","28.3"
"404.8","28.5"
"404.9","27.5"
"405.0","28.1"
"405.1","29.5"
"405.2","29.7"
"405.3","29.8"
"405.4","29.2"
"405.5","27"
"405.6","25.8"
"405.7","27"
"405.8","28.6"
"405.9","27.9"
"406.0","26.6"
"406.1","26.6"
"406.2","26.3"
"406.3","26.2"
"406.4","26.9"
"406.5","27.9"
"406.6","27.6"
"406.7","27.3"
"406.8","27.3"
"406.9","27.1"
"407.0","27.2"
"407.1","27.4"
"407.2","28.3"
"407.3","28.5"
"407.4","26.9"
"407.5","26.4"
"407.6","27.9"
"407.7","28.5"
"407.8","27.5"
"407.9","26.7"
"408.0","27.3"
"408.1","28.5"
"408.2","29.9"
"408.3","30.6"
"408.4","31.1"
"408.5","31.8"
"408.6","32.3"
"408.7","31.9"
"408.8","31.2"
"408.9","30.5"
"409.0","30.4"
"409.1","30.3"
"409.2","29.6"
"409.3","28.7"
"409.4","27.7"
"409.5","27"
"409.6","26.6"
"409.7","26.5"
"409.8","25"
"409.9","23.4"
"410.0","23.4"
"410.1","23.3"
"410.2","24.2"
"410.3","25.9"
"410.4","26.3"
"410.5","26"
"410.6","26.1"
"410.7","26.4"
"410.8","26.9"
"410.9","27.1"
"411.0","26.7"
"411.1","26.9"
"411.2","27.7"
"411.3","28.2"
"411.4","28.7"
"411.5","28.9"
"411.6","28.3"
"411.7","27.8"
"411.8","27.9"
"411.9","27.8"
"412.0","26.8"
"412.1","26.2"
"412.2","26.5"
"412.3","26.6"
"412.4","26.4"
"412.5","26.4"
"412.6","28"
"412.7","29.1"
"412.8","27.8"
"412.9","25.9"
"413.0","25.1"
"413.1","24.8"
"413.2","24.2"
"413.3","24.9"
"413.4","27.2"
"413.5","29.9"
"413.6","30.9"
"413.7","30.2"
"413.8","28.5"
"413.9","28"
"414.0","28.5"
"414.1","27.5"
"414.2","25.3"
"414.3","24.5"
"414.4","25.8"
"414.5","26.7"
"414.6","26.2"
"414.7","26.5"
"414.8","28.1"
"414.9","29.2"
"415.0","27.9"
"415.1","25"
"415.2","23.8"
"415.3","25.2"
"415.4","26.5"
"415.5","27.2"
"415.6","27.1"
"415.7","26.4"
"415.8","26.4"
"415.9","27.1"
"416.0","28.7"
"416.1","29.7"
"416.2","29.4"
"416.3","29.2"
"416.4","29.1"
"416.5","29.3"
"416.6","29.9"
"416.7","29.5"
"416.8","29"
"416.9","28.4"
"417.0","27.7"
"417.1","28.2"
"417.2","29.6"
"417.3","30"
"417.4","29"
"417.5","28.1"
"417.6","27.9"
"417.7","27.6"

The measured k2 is 413.6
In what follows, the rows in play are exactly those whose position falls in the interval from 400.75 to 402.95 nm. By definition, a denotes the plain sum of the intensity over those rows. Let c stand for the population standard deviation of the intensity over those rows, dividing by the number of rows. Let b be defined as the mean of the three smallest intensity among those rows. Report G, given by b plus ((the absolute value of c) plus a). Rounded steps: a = 664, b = 28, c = 1.73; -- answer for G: 694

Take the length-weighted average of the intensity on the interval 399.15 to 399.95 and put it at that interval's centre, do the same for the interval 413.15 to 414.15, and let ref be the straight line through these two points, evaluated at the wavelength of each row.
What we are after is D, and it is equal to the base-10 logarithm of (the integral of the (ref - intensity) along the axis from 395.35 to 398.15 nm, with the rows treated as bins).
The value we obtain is 1.43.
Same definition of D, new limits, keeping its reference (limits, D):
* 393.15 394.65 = 1.29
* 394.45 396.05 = 1.01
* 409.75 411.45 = 0.42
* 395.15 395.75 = 0.45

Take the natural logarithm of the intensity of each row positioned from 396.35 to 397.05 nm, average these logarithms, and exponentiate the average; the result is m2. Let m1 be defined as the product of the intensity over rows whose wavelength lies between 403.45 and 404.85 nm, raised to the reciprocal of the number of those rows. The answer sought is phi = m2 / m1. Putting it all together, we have 0.34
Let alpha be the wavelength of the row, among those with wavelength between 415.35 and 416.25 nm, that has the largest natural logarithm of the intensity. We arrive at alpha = 416.1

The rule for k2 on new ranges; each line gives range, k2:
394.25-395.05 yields 395.0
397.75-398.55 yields 398.3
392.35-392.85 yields 392.4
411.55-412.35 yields 411.6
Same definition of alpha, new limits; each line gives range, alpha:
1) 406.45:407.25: 407.2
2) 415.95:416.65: 416.6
